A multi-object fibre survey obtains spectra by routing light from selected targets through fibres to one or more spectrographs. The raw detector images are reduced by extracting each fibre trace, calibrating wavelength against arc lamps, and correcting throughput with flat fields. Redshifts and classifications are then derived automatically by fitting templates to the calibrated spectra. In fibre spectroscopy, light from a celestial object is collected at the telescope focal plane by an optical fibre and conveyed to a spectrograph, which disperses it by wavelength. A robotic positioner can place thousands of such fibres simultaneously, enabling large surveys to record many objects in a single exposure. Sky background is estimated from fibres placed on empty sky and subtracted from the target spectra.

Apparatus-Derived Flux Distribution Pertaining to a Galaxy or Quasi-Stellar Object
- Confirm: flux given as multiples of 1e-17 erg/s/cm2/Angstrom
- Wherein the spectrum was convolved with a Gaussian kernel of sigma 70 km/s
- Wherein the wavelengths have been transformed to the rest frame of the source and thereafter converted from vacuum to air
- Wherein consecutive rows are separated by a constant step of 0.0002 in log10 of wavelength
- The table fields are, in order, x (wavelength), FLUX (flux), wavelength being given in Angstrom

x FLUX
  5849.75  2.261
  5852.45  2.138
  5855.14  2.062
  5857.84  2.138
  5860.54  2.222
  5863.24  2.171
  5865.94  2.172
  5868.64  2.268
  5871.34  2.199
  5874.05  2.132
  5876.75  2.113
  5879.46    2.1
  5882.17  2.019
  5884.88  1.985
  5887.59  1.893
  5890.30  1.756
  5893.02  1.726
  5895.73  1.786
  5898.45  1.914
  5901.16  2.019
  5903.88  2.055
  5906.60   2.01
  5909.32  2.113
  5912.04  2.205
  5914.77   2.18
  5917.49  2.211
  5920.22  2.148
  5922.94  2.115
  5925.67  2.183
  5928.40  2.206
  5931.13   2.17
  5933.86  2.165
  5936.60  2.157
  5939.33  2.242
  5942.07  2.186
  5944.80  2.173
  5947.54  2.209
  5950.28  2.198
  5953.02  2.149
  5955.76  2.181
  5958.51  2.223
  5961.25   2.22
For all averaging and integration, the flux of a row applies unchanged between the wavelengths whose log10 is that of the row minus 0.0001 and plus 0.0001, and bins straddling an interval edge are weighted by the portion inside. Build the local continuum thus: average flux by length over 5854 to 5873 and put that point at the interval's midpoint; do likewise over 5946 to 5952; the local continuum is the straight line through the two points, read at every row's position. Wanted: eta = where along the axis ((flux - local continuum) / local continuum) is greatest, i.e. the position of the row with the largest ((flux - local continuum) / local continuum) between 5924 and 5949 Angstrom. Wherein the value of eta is 5939.33 Angstrom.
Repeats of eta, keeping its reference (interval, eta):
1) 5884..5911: 5909.32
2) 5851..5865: 5860.54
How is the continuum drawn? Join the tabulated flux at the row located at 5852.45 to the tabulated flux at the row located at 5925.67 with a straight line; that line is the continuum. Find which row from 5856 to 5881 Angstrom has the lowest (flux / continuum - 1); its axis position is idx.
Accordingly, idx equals 5879.46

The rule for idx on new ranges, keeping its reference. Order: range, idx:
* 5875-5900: 5893.02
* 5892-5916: 5893.02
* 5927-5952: 5936.60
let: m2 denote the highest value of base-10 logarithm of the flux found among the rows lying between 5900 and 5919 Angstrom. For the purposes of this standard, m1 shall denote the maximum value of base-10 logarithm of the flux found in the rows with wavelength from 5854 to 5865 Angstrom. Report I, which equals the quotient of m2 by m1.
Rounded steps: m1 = 0.347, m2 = 0.345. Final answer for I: 0.99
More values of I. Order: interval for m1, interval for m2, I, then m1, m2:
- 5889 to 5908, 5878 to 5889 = 1.03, 0.313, 0.322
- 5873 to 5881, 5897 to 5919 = 1.05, 0.329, 0.345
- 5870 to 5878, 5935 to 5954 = 1.02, 0.342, 0.351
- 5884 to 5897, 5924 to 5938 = 1.15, 0.298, 0.344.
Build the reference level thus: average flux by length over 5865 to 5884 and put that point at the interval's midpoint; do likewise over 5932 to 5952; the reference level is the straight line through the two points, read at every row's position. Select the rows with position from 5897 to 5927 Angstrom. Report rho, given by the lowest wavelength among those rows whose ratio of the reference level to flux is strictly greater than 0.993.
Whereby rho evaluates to 5898.45 Angstrom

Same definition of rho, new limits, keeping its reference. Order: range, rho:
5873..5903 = 5874.05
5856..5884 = 5857.84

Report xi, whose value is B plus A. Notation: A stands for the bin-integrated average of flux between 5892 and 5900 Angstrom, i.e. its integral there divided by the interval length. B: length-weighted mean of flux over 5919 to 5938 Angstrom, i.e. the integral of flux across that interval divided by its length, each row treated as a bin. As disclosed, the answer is 3.98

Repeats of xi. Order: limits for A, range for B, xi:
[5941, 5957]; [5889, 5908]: 4.08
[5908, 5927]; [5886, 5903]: 4.02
